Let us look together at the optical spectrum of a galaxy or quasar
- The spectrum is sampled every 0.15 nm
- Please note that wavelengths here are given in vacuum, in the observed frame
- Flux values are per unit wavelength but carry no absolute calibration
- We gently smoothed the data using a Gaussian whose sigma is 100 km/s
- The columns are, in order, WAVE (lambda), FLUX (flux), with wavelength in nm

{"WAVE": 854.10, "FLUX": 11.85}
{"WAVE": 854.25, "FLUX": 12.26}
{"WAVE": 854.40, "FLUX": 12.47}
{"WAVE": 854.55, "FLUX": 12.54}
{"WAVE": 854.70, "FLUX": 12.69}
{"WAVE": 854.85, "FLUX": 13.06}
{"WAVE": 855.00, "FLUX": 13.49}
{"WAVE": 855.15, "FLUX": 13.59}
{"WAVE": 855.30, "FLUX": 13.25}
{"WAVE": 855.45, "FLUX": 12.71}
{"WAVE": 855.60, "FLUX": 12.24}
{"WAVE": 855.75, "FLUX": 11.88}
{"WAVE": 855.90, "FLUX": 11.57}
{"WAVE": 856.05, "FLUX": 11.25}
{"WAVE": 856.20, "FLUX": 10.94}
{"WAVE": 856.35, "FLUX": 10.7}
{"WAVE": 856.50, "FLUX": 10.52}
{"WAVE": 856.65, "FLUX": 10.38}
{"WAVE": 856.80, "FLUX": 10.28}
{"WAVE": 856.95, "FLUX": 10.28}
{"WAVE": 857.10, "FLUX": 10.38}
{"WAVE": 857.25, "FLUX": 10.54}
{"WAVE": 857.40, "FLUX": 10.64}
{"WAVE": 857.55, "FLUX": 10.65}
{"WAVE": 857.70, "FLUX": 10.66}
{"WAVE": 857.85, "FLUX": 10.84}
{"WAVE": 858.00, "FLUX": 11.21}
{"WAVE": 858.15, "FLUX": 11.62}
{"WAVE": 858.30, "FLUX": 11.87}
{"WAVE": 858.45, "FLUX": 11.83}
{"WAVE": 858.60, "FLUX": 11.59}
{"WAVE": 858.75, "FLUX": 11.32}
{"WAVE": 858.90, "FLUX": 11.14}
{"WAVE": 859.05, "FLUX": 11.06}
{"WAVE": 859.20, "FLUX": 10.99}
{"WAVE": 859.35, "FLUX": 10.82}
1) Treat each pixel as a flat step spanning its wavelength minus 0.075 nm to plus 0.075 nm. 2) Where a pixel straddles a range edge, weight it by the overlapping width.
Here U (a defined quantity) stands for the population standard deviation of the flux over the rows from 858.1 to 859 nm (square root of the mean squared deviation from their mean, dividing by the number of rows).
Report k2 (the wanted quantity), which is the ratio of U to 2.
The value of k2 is 0.13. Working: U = 0.26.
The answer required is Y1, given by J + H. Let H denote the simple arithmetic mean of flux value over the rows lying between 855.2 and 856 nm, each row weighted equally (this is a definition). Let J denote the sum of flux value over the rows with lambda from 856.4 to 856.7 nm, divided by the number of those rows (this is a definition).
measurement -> 22.8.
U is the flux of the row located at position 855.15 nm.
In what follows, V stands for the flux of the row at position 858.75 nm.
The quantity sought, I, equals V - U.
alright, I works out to -2.3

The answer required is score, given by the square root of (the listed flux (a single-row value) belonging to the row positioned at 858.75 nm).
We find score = 3.36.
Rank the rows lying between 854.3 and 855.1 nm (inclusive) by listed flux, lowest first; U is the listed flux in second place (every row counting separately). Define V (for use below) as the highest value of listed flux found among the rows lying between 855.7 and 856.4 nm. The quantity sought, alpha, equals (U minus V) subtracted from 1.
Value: 0.3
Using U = 12.54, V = 11.88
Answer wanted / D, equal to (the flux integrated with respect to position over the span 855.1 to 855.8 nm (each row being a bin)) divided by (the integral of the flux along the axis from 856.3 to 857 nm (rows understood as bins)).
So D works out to 1.22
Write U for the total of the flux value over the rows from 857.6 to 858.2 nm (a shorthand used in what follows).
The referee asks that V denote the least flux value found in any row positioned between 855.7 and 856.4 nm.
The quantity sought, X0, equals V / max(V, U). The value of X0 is 0.24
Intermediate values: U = 44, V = 10.7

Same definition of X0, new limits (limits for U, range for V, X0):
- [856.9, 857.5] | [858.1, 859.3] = 0.26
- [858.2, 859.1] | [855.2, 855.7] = 0.18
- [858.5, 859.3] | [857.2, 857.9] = 0.19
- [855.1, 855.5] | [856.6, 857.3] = 0.26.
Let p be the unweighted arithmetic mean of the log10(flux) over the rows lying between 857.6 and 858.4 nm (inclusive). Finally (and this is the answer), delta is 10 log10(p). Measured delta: 0.21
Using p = 1.05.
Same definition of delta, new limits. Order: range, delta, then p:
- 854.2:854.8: 0.40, 1.10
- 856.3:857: 0.08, 1.02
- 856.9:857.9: 0.10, 1.02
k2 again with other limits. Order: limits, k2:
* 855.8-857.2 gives 0.22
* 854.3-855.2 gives 0.22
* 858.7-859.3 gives 0.06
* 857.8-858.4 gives 0.20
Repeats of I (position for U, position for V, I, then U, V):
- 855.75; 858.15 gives -0.3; 11.88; 11.62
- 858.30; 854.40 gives 0.6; 11.87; 12.47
